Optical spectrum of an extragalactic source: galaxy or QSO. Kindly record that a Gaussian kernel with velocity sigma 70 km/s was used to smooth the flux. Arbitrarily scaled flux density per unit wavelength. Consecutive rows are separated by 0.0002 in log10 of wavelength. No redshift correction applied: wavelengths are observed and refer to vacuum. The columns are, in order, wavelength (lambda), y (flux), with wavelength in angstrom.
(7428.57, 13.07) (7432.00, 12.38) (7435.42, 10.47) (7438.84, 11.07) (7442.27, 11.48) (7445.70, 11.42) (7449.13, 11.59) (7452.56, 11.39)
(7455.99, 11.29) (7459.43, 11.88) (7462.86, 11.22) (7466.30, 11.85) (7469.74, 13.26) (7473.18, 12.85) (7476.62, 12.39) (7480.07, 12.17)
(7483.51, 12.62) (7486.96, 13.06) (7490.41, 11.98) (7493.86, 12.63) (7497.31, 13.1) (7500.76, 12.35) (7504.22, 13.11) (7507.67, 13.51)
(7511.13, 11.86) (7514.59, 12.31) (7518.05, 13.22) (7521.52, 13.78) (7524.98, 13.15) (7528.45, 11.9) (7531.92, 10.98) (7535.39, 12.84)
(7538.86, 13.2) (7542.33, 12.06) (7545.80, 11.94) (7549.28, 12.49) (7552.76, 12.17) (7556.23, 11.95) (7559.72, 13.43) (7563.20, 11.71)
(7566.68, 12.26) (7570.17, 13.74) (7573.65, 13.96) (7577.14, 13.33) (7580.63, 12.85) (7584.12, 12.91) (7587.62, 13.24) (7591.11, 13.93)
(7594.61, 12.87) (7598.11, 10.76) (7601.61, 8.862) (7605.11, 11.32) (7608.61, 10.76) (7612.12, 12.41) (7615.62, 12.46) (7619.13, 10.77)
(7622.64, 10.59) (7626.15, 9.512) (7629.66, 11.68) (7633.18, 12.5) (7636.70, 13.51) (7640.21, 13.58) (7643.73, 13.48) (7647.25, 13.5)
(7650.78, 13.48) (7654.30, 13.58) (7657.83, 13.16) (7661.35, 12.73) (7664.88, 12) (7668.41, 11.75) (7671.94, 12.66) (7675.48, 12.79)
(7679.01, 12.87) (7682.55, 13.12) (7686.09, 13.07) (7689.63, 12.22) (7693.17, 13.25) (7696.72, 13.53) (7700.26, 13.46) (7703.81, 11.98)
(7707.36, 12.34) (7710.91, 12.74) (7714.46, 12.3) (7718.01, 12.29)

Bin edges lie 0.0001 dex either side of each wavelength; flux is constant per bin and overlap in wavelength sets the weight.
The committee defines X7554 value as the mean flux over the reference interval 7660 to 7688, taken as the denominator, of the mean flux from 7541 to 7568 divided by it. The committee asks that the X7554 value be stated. 0.97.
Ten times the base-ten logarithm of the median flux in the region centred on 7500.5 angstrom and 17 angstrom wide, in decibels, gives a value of 11.2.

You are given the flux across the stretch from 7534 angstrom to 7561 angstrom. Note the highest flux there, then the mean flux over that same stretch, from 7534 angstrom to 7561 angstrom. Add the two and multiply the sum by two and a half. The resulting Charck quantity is 64.8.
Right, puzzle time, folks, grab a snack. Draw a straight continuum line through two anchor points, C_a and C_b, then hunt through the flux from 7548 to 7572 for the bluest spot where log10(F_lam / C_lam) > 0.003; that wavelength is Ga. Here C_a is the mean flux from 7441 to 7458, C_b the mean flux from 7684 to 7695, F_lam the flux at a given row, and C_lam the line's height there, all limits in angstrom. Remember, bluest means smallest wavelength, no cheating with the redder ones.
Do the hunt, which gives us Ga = 7549.28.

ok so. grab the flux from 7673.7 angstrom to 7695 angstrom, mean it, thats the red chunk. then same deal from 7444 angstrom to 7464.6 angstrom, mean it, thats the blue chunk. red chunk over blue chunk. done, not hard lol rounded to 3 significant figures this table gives 1.12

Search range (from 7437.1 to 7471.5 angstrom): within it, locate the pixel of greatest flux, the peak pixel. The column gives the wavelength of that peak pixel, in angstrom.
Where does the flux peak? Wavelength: 7469.74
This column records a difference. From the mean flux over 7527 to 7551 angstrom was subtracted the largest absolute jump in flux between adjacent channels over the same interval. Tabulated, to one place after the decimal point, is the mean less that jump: 10.3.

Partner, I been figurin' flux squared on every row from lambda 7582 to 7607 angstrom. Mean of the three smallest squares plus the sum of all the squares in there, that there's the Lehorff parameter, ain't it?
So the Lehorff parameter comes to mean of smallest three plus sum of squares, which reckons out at 1132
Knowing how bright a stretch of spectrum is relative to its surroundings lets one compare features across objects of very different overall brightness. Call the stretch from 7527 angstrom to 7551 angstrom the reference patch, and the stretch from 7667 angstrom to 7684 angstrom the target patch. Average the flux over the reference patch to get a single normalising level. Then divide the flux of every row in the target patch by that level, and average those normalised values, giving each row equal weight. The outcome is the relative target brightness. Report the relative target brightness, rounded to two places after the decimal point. 1.04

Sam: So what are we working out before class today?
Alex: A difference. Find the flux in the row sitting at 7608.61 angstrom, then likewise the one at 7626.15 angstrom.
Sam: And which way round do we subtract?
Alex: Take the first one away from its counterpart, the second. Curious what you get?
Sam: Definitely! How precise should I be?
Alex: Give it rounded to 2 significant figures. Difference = -1.2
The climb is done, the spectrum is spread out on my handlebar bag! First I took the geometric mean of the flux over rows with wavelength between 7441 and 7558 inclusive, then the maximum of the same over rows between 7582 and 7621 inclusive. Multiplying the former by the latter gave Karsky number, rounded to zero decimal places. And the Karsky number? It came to 171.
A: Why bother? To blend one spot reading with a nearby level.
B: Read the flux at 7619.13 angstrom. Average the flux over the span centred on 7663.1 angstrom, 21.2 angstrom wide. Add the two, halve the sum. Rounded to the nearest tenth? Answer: 11.7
